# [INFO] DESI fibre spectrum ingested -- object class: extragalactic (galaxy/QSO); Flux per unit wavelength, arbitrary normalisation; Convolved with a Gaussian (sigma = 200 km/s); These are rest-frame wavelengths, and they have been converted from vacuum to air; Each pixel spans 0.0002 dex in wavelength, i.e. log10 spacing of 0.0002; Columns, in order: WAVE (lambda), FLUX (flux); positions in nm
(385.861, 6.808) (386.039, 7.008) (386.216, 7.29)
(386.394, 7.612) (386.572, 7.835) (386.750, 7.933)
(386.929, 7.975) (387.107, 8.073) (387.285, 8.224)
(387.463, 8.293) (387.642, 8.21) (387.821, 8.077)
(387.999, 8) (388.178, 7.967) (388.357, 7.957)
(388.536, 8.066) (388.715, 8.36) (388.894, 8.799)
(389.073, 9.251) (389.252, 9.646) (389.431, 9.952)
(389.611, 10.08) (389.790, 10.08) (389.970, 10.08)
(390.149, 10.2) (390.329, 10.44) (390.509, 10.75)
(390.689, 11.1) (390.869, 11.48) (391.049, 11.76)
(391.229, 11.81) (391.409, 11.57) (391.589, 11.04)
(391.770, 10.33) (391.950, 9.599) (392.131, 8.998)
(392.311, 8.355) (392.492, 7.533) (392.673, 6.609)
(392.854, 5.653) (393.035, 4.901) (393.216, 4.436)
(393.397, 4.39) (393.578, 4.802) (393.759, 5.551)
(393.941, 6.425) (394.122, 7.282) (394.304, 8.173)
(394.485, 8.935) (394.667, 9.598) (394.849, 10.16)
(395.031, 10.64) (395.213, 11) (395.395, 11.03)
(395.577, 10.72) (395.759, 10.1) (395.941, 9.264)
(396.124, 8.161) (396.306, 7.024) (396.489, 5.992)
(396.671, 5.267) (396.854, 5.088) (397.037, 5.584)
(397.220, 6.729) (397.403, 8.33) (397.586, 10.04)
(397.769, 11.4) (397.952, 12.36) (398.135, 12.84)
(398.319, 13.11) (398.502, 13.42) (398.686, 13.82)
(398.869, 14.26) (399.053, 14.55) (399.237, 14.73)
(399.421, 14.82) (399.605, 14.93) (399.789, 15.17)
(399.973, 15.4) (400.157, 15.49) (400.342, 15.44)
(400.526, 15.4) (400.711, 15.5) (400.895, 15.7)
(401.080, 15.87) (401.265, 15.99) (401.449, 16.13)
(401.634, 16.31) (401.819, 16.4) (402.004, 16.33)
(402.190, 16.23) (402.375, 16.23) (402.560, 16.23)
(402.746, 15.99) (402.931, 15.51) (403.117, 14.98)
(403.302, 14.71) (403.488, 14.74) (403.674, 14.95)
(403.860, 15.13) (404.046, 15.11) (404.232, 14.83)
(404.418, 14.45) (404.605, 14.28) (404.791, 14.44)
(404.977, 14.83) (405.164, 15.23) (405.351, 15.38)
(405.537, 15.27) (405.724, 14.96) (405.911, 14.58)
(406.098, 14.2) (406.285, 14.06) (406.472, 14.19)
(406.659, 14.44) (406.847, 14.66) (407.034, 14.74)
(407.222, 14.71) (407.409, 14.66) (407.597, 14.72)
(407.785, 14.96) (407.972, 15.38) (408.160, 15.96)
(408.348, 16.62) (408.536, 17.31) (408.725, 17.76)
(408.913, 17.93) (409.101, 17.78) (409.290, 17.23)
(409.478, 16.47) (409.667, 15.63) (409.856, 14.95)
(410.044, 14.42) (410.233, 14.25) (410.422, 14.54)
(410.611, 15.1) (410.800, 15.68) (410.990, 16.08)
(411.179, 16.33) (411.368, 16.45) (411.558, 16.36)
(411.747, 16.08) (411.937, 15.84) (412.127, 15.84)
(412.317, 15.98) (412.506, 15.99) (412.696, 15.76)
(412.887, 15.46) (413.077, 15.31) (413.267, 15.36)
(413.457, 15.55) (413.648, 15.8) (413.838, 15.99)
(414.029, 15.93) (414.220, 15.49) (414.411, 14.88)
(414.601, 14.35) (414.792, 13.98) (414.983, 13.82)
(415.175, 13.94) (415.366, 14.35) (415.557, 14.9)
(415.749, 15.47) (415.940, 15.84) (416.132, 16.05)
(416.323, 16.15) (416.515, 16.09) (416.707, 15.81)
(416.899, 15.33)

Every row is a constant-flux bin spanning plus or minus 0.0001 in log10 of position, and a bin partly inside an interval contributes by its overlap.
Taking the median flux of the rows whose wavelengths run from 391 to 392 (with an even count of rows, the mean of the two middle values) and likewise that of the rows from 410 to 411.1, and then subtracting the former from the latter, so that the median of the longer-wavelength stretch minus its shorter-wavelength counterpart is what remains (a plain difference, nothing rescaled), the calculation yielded 3.5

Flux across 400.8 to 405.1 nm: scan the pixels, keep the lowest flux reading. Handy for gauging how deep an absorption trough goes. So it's 14.28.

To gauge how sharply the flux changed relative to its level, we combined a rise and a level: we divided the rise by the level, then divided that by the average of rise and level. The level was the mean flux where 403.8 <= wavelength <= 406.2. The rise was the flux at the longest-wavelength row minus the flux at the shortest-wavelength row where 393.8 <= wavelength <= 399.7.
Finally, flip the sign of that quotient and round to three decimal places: -0.049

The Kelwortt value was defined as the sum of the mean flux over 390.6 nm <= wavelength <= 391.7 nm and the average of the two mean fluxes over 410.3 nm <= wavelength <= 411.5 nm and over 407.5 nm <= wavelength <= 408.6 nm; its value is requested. 27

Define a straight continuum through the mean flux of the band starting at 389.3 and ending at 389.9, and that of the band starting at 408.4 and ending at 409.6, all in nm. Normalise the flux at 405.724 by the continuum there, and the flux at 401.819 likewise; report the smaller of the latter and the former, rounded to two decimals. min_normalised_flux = 0.93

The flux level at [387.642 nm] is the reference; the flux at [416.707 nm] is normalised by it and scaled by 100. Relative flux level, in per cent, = 193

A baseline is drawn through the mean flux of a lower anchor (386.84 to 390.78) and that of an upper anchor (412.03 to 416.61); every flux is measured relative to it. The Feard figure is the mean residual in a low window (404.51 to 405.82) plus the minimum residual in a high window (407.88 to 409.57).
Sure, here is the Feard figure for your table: 3.4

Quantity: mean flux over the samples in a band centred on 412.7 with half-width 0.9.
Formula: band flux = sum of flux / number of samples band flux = 16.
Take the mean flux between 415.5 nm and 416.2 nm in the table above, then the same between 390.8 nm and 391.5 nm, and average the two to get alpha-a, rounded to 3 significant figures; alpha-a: 13.6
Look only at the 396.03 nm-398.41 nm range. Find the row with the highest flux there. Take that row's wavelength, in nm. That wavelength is 398.319 nm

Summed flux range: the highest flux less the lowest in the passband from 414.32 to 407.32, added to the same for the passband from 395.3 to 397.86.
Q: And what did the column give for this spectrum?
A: 10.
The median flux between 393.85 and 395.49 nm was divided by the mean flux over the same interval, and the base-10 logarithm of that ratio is 0.016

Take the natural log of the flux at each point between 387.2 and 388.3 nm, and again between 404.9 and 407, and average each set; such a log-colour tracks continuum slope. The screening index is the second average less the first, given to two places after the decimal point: 0.59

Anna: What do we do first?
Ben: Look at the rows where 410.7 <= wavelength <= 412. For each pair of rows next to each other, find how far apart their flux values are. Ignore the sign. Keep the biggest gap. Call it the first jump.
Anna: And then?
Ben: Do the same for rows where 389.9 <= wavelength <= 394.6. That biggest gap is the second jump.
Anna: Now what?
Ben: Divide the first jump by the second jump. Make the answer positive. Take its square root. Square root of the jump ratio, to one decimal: 0.6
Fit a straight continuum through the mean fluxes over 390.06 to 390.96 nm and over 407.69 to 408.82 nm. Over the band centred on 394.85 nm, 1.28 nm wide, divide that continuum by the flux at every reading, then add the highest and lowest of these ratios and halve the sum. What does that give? 1.3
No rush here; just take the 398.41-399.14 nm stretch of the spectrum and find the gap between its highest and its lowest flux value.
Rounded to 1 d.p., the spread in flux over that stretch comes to 1.1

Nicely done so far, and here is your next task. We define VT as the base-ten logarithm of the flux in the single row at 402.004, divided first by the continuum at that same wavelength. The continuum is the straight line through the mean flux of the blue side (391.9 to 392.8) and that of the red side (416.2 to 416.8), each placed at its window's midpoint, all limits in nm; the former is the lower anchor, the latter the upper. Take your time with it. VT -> 0.16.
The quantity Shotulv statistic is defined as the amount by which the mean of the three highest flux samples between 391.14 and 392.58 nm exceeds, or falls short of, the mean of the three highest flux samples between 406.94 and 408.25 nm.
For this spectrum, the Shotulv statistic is -4.0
